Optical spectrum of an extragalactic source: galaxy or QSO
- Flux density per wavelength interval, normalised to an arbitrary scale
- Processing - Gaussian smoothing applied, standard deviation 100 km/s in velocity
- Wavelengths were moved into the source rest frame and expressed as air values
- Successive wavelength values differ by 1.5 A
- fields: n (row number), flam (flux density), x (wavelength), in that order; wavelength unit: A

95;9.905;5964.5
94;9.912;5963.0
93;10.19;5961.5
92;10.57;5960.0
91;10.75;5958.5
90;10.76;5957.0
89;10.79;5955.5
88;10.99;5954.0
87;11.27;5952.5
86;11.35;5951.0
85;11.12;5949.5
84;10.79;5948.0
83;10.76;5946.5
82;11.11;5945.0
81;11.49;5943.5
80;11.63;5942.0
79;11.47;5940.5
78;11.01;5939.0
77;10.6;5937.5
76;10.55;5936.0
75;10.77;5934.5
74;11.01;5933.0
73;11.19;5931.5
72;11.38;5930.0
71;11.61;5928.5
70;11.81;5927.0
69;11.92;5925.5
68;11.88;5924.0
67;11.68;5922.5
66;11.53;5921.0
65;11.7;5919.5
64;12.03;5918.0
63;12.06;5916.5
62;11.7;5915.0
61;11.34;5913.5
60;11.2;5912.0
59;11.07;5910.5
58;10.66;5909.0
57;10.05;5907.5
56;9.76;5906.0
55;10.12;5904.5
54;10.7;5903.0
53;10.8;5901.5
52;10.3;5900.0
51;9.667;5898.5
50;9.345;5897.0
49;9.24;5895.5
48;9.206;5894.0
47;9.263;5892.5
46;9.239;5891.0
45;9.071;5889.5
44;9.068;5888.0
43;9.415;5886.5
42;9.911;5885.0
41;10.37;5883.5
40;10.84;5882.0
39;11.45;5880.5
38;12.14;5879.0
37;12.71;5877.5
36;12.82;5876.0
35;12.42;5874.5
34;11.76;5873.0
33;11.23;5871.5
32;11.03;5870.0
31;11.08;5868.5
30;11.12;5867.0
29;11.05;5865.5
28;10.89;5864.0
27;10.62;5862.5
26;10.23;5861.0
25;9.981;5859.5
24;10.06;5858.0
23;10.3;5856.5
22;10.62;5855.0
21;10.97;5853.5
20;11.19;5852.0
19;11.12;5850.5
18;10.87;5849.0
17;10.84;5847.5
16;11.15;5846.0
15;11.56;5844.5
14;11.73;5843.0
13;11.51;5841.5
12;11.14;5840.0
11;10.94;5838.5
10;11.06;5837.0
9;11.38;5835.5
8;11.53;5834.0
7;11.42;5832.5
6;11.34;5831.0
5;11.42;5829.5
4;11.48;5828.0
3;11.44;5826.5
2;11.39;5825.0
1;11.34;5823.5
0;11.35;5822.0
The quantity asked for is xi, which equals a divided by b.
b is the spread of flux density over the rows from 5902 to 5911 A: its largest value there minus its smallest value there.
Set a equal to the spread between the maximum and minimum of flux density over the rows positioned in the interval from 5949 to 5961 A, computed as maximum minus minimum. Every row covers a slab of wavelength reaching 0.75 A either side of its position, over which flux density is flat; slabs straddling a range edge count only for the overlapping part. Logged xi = 0.6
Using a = 0.8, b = 1.3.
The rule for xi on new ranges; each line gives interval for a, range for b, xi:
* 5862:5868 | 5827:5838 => 1.1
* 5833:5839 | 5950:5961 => 0.8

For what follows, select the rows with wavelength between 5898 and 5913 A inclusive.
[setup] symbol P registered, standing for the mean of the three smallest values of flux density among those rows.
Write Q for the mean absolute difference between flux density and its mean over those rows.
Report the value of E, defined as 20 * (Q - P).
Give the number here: -187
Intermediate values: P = 9.8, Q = 0.45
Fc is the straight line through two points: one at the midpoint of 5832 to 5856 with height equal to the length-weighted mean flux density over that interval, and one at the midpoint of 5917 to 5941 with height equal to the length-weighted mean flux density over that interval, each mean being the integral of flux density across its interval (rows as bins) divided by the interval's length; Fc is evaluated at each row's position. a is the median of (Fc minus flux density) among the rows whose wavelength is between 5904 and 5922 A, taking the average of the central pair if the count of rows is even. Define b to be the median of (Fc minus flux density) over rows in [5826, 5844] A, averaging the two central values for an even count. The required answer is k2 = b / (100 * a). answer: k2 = -0.035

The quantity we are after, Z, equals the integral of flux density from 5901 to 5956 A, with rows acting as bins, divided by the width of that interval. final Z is 11.2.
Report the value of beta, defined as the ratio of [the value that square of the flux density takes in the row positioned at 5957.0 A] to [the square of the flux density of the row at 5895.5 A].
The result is 1.36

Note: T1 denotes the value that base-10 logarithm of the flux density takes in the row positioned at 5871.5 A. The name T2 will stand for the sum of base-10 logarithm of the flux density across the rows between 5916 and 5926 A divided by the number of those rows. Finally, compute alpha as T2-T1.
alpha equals 0.02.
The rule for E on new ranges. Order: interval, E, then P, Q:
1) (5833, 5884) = -192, 10.1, 0.49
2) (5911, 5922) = -222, 11.4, 0.25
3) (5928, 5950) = -207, 10.6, 0.29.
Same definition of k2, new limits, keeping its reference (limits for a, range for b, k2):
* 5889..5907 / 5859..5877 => 0.001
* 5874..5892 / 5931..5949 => 0.006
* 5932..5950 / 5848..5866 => 0.012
